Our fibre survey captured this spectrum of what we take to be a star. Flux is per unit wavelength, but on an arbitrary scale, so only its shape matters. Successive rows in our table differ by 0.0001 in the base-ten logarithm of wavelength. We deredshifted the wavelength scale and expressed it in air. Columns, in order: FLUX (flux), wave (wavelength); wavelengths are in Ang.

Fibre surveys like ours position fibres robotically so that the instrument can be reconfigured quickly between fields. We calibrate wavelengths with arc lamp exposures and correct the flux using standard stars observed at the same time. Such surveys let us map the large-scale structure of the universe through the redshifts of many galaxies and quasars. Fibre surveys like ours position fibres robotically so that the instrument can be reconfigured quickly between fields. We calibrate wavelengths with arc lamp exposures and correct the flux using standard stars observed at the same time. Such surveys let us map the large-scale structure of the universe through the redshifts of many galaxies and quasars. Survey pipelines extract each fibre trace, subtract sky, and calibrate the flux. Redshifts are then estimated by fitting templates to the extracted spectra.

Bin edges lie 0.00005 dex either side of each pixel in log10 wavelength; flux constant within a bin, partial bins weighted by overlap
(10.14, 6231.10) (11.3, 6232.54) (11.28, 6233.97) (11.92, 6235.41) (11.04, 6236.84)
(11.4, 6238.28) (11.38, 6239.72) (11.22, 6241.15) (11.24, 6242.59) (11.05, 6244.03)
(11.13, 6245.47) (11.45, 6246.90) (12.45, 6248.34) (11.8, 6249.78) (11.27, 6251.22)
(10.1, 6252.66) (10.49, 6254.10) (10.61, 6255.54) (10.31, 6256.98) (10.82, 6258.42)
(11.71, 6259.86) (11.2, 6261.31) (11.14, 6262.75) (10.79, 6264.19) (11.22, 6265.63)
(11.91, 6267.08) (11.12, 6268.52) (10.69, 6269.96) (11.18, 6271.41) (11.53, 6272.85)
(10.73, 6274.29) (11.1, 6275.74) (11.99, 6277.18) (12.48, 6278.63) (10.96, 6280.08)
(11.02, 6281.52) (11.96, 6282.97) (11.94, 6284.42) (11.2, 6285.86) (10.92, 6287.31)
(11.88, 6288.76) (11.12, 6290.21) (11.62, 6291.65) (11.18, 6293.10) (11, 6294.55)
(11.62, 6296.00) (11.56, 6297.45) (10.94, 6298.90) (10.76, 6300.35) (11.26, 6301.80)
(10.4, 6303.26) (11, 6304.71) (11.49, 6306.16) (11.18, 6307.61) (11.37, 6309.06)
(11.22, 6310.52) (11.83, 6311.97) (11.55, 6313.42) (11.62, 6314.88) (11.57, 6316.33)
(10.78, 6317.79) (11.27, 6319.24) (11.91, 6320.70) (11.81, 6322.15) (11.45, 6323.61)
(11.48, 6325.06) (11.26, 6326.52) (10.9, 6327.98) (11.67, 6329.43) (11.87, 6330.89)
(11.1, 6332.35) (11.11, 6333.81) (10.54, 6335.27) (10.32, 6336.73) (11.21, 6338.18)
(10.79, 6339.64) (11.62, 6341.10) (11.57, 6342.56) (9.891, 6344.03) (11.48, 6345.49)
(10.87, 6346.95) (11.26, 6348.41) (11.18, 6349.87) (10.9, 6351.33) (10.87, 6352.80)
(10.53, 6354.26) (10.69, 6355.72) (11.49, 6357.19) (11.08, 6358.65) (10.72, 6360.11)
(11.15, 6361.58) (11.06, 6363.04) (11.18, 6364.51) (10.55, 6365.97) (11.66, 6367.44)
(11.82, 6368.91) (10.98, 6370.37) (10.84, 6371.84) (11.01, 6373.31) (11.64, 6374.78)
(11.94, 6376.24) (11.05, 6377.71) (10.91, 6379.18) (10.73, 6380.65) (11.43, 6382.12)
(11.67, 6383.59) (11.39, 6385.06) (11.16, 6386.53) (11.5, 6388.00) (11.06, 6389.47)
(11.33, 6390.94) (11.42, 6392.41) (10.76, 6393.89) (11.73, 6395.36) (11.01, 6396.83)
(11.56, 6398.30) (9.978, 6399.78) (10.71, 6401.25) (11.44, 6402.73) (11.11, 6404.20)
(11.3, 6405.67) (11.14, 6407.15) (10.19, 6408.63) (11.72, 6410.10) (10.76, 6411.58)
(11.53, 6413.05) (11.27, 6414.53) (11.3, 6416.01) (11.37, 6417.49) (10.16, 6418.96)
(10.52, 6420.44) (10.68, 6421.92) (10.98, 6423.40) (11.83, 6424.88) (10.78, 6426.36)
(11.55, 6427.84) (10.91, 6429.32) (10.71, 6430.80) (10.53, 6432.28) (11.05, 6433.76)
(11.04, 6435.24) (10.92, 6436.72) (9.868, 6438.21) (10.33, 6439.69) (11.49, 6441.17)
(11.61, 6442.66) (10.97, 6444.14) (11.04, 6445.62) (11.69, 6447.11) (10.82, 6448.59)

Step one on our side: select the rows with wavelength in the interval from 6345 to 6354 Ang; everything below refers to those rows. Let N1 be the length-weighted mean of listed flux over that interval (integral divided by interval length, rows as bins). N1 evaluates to 11.1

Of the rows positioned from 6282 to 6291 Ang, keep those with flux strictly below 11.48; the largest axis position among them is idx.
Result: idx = 6290.21 Ang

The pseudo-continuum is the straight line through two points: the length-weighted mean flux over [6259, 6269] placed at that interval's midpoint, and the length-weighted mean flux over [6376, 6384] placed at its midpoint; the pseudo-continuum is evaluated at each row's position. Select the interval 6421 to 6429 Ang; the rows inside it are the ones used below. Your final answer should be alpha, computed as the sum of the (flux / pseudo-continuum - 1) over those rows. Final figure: -0.016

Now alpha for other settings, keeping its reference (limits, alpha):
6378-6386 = 0.001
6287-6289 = 0.022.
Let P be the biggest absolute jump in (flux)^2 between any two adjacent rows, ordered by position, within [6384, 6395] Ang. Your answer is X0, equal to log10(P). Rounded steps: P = 15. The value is 1.17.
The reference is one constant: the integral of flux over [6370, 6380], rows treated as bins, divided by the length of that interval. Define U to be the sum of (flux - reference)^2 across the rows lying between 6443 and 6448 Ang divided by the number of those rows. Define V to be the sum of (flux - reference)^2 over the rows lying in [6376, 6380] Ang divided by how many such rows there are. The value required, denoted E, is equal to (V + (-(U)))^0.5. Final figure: 0.34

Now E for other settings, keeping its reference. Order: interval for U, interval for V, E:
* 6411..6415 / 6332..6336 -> 0.22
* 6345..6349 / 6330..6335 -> 0.31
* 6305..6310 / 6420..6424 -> 0.47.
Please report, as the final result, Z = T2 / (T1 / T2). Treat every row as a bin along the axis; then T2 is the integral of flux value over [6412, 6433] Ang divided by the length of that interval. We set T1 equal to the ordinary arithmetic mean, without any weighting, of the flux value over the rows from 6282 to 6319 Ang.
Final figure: 10.7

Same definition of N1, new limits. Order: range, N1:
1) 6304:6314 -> 11.4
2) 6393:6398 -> 11.2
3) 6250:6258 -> 10.6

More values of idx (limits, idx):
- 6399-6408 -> 6407.15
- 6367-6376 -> 6373.31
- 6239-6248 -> 6246.90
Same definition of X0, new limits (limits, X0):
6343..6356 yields 1.53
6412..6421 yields 1.42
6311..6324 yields 1.25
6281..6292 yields 1.34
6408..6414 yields 1.53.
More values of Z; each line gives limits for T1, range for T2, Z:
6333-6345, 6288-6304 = 11.5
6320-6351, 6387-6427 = 11.0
